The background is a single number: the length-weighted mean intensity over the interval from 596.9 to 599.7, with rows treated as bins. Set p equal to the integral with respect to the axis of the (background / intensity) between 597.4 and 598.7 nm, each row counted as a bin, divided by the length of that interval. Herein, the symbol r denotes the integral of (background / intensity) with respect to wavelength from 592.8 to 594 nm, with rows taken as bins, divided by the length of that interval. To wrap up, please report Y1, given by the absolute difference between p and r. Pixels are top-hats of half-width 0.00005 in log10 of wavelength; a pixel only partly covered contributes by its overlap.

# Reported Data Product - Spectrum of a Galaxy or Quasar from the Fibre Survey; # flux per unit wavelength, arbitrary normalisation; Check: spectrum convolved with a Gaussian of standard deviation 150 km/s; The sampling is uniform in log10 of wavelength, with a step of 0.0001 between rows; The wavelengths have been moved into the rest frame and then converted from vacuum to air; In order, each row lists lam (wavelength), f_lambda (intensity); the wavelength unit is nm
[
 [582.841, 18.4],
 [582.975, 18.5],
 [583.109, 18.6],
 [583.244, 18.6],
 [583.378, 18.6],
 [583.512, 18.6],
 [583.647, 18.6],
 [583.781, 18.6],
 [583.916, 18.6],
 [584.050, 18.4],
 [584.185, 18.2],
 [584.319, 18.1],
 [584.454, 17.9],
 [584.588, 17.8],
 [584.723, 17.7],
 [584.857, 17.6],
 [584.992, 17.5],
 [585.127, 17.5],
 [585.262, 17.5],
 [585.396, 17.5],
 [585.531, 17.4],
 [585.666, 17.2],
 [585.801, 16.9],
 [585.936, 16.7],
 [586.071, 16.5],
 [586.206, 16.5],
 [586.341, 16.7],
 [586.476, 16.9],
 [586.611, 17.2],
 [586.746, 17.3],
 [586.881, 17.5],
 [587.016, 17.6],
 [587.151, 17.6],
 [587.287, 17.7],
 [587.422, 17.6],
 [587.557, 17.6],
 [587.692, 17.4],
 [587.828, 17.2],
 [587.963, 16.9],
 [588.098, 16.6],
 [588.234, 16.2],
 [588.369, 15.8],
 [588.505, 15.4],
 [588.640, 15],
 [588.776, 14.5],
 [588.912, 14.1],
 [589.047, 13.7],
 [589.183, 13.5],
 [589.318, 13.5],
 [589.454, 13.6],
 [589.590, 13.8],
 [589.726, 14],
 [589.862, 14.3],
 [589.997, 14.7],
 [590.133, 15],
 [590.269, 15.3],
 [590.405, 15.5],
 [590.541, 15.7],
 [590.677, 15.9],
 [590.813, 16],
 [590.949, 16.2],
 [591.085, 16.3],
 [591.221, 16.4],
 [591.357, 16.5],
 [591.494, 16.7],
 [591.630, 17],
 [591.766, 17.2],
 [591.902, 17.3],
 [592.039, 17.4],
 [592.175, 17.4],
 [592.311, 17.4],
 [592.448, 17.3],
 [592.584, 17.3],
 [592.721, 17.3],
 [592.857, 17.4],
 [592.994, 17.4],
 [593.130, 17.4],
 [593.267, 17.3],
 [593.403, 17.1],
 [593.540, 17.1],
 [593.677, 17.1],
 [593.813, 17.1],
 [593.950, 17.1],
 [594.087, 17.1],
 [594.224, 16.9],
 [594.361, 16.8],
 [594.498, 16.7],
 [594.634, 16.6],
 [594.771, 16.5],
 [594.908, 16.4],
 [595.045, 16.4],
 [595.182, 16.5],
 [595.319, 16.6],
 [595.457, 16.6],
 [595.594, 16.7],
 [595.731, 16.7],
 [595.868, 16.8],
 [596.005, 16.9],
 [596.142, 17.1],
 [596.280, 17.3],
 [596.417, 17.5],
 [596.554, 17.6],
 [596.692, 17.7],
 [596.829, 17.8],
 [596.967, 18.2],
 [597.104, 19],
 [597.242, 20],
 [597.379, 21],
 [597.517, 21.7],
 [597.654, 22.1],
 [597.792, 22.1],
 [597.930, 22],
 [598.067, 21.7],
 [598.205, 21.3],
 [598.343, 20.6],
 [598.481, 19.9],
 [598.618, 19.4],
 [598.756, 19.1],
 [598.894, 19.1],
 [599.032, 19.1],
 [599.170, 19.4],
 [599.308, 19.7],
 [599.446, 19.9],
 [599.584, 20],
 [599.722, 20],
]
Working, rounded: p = 0.96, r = 1.18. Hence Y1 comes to 0.22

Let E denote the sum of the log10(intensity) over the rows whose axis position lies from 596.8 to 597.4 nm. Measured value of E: 6.4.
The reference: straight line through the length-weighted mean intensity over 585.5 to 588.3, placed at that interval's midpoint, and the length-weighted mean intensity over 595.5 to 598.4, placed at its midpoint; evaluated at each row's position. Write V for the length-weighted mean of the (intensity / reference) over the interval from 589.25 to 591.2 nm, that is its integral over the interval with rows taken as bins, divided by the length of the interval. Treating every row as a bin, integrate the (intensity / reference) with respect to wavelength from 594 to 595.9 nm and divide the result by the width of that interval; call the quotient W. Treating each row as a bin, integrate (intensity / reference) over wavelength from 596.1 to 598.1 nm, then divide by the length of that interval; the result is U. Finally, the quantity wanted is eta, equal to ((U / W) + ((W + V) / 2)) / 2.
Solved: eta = 1.01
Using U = 1.02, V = 0.85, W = 0.89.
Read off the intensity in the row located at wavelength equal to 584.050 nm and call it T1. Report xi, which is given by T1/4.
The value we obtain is 4.6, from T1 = 18.4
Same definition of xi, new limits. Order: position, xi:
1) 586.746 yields 4.3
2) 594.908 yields 4.1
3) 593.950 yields 4.3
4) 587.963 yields 4.2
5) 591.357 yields 4.1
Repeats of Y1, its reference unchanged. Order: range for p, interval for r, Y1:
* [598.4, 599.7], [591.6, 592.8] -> 0.13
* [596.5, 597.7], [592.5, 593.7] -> 0.12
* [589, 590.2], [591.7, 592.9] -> 0.28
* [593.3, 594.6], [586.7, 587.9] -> 0.03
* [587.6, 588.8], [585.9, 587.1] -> 0.06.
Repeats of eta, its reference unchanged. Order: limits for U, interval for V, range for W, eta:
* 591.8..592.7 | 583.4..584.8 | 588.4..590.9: 1.06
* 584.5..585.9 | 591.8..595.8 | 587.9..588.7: 1.03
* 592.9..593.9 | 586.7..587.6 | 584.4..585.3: 0.96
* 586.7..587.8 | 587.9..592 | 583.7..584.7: 0.96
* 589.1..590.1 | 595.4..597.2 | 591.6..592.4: 0.88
